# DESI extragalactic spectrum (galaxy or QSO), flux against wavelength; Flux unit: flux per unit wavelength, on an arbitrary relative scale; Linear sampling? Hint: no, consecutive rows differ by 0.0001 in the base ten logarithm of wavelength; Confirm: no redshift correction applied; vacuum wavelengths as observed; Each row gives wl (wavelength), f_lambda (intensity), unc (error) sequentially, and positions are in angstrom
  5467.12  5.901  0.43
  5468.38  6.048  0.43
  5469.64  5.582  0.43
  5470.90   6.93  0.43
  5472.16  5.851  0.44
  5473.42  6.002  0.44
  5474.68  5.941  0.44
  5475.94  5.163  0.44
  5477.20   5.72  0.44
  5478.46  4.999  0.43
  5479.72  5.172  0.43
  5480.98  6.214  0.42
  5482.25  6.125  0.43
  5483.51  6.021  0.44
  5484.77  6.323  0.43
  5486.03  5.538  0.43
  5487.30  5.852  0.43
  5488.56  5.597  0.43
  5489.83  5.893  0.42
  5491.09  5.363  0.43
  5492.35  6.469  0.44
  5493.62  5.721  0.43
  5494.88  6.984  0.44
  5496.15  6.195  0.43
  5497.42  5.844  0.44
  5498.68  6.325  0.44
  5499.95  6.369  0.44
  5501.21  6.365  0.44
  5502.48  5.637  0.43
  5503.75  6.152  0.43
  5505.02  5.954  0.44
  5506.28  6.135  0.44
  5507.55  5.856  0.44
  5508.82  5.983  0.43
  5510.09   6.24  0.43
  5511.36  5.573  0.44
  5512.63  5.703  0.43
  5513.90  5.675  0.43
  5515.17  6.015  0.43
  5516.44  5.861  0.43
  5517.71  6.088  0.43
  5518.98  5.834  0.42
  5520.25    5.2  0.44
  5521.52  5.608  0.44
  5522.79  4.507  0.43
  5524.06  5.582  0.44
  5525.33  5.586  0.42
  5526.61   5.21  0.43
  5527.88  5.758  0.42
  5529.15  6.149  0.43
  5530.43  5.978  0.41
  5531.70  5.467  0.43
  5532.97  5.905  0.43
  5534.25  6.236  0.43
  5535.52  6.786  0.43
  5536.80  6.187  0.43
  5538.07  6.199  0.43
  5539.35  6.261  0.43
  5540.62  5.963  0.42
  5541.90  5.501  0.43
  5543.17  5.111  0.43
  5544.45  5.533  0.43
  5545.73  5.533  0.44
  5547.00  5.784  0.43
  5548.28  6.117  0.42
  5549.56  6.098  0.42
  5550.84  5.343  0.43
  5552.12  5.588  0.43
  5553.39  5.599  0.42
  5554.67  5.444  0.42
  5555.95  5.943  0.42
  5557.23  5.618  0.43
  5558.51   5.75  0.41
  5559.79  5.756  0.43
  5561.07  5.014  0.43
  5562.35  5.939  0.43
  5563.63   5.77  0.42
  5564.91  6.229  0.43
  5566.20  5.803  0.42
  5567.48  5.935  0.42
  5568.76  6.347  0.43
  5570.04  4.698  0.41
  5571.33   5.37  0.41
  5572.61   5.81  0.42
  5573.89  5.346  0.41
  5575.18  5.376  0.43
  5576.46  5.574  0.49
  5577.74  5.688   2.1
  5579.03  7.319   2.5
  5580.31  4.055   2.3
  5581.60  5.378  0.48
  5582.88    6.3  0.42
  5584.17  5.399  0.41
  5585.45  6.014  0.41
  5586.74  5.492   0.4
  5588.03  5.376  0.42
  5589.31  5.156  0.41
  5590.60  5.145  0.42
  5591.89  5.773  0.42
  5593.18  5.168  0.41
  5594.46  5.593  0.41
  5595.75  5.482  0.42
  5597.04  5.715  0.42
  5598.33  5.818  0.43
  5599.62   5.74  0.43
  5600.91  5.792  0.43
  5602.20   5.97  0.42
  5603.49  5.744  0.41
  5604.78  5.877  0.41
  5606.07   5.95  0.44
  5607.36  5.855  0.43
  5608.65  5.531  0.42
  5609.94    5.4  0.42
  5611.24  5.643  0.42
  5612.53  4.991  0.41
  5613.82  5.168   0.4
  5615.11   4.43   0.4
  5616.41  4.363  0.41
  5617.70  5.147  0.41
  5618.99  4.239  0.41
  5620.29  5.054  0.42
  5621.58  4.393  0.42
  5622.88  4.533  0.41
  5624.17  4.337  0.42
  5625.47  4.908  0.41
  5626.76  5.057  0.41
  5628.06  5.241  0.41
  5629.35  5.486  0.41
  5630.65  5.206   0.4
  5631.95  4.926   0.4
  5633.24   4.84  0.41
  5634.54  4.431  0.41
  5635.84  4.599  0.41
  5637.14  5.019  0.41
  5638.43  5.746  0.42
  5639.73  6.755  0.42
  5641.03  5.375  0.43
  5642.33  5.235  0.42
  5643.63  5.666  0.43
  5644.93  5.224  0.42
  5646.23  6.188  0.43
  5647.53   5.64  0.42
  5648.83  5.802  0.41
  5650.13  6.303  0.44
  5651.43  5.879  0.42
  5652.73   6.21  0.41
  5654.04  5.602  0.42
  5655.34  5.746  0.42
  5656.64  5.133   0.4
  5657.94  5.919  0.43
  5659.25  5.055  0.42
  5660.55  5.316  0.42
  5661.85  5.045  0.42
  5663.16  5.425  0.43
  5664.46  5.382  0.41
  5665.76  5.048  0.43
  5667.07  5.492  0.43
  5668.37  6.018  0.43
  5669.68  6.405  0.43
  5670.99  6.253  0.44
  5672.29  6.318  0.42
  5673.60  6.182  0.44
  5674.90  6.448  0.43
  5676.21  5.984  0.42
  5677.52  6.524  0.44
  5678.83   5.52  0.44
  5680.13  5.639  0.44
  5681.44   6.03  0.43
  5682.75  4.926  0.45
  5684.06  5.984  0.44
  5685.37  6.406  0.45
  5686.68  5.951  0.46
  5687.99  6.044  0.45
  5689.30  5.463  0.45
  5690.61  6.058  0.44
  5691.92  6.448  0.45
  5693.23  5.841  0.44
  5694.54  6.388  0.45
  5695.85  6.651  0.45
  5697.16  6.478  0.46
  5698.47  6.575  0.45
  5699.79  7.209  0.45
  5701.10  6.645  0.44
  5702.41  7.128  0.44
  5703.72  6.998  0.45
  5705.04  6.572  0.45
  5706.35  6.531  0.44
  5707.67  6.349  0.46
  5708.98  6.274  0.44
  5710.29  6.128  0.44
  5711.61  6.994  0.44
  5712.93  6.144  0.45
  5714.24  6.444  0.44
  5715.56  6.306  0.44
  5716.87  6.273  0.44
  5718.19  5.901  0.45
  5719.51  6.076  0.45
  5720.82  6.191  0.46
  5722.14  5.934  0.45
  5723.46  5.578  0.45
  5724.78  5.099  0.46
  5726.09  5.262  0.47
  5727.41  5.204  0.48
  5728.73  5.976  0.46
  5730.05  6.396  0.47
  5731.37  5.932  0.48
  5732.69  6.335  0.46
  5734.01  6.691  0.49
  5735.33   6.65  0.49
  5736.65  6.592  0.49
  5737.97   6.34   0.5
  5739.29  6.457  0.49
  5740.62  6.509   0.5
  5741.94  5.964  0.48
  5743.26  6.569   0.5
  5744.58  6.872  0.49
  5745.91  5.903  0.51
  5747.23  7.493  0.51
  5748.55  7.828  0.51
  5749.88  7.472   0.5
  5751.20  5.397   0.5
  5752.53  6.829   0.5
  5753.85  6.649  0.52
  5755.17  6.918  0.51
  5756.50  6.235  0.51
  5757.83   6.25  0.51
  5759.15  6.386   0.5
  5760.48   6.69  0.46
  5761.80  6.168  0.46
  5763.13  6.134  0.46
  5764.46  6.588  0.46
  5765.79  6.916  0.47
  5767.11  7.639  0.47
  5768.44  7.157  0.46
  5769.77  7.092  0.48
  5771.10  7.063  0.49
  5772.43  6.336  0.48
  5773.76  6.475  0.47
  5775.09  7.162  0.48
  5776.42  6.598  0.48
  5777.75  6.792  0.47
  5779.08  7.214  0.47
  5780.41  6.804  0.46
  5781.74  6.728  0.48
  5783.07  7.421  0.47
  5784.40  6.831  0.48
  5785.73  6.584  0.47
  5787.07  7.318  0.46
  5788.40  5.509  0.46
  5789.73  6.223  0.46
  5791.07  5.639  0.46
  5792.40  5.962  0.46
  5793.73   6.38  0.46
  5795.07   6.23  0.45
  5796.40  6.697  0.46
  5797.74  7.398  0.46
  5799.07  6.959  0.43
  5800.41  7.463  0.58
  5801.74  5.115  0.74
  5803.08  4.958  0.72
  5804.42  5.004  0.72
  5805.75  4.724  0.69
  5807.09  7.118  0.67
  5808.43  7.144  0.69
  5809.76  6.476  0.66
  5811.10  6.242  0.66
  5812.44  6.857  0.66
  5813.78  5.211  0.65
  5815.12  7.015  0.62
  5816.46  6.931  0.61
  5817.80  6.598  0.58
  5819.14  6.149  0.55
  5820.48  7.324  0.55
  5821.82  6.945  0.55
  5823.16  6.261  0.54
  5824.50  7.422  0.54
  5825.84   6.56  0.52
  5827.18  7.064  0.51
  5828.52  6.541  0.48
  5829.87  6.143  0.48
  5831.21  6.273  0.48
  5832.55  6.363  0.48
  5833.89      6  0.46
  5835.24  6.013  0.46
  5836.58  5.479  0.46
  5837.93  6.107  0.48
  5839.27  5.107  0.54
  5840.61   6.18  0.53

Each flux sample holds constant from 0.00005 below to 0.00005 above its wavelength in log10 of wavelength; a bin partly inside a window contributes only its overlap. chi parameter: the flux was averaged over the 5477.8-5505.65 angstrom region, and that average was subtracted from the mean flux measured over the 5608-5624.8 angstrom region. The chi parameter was -1.10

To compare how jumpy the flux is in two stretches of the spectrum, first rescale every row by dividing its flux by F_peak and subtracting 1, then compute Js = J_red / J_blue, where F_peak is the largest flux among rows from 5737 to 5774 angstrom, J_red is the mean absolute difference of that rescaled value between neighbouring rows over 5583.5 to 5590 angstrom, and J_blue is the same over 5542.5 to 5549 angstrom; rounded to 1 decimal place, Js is 1.5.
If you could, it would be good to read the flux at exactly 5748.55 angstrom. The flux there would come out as 7.828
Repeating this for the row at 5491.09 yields 5.363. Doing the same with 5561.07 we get 5.014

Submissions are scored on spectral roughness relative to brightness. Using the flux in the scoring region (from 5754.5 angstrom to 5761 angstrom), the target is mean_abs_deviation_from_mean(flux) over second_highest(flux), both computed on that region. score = 0.0369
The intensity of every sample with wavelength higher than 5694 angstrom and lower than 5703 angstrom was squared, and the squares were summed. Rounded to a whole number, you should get 317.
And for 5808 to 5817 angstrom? 303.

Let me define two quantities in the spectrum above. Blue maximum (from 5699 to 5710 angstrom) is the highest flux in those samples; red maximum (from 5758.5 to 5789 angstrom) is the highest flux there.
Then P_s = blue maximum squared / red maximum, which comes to 6.8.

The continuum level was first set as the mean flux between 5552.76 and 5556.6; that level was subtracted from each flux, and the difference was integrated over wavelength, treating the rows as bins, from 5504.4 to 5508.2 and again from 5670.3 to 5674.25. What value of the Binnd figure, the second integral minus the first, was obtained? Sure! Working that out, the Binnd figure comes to 1.1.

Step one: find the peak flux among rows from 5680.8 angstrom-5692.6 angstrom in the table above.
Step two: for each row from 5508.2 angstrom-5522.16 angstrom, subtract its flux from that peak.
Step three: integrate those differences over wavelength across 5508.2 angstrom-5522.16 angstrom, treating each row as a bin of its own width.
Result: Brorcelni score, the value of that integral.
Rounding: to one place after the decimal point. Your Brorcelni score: 9.1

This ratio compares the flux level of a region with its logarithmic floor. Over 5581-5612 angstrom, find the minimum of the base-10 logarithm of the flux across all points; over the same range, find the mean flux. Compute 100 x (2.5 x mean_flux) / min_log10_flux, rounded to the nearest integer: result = 1981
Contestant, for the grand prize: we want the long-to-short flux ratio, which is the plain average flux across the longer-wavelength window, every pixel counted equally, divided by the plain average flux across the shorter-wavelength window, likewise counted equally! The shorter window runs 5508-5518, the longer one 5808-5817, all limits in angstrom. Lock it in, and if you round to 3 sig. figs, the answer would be 1.11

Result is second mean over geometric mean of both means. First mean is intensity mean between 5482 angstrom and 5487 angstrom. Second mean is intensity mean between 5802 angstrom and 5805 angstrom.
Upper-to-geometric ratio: 0.91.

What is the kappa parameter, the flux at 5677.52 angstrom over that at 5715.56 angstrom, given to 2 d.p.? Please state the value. 1.03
